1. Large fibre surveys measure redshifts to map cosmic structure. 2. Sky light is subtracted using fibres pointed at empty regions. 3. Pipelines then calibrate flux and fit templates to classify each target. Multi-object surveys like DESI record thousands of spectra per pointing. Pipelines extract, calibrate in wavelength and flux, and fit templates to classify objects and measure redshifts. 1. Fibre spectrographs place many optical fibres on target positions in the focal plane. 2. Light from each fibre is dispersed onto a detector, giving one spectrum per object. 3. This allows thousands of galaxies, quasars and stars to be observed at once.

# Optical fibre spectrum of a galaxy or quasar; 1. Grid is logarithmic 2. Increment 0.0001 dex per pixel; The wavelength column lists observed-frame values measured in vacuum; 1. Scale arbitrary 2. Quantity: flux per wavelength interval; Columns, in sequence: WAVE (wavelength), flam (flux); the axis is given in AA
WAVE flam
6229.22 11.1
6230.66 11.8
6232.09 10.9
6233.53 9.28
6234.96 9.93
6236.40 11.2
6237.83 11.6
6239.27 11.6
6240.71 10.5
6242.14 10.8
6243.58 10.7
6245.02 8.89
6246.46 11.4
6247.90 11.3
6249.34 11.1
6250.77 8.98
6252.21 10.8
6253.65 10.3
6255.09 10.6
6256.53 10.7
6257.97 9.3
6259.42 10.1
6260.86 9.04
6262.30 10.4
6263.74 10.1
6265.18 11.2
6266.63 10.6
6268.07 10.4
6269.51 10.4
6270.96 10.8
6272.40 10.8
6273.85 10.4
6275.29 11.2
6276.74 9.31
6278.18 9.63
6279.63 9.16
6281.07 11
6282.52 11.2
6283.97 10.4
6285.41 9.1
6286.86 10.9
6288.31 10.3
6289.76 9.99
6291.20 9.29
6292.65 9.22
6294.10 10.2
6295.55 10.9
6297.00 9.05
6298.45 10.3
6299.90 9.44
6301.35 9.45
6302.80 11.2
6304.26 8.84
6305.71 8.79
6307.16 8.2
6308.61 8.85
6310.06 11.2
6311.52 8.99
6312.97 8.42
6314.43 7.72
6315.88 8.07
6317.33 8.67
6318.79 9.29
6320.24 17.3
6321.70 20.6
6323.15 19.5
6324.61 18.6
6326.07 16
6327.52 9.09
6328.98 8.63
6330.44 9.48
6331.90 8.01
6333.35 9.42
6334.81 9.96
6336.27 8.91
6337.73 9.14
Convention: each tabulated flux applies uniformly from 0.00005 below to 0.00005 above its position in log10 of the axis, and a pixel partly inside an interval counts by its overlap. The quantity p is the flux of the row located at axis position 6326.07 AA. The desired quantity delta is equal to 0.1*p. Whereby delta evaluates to 1.60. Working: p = 16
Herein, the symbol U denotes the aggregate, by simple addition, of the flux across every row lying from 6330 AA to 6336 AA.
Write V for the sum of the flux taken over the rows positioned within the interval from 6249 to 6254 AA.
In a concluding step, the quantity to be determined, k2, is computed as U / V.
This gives 0.90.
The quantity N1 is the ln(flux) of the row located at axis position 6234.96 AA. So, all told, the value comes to 2.30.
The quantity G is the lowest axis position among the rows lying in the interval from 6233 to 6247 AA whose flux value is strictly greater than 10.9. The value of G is 6236.40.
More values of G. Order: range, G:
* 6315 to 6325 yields 6320.24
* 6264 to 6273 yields 6265.18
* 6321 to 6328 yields 6321.70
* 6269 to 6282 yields 6275.29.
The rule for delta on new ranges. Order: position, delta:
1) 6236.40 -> 1.12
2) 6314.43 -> 0.77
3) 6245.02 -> 0.89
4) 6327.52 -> 0.91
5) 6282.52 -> 1.12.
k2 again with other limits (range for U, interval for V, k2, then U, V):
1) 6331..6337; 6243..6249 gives 0.86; 36.3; 42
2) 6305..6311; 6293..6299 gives 0.92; 37.0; 40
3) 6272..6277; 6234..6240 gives 0.94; 41.7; 44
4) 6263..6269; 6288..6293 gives 1.09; 42.3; 39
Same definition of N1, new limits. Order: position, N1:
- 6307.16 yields 2.10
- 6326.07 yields 2.77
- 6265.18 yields 2.42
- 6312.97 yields 2.13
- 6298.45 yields 2.33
